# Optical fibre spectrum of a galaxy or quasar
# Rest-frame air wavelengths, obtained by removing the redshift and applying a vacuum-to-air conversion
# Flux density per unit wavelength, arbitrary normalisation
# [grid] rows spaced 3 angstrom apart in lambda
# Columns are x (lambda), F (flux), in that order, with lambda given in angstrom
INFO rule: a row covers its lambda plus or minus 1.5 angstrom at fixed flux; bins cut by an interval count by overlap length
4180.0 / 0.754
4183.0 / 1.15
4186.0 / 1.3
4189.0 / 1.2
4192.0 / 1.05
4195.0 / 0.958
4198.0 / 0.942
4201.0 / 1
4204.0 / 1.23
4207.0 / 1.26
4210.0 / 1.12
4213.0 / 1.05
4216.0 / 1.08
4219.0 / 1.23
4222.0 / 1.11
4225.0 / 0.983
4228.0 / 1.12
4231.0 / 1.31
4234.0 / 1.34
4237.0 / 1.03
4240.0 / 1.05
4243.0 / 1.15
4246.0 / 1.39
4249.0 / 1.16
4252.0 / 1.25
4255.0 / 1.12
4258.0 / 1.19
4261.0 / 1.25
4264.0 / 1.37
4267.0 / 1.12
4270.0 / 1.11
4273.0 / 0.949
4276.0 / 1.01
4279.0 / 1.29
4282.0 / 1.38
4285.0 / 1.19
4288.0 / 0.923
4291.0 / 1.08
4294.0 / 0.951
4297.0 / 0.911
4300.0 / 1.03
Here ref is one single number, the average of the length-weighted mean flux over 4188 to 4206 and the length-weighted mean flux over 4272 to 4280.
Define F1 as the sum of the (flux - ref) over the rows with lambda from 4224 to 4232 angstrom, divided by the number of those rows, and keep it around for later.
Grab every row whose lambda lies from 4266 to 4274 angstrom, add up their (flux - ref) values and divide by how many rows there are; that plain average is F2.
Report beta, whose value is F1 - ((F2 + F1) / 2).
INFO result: 0.039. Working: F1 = 0.066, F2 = -0.01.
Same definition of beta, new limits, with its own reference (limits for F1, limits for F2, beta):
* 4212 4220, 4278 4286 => -0.083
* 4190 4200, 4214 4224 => -0.078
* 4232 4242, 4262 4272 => -0.030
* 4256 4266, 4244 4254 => 0.002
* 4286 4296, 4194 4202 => 0.009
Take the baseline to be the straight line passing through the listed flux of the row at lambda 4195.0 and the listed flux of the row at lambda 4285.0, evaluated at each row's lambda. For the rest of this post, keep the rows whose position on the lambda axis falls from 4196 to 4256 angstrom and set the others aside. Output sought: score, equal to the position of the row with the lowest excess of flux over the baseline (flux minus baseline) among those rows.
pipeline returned 4225.0 angstrom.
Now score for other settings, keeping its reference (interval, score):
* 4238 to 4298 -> 4297.0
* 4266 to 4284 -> 4273.0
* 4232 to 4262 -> 4237.0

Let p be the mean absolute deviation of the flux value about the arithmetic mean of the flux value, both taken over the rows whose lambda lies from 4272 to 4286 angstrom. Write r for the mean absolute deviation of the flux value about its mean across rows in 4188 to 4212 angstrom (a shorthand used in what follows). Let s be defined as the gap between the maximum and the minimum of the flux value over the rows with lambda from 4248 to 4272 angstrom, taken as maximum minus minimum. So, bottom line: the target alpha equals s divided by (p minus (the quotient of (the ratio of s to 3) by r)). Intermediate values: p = 0.15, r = 0.11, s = 0.26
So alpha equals -0.39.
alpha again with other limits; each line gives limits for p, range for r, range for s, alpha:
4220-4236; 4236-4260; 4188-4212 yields -0.27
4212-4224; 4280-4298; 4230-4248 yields -0.46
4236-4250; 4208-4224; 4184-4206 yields -0.14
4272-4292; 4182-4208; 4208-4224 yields -0.50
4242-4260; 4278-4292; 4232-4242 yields -0.45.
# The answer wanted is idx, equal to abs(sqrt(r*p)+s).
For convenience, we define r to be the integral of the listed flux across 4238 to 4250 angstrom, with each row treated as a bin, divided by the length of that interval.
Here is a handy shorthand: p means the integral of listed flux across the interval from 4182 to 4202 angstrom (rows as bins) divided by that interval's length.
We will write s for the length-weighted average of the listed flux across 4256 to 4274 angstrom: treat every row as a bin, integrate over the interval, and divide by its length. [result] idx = 2.30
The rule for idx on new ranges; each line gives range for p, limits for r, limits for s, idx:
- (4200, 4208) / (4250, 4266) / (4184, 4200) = 2.29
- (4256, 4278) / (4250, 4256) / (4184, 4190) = 2.41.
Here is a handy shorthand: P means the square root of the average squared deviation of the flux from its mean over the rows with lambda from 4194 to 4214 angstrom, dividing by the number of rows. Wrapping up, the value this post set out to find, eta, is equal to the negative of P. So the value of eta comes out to -0.118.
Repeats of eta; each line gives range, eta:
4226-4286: -0.127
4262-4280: -0.147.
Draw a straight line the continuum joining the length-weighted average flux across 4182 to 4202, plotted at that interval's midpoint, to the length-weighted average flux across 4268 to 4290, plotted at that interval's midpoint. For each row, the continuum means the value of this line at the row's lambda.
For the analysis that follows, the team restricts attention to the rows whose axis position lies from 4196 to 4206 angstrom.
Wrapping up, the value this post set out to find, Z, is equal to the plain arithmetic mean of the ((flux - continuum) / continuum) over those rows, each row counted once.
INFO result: -0.03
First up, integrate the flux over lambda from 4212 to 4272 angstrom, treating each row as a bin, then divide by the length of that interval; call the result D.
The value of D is 1.17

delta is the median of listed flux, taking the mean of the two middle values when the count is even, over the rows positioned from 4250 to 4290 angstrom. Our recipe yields 1.19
